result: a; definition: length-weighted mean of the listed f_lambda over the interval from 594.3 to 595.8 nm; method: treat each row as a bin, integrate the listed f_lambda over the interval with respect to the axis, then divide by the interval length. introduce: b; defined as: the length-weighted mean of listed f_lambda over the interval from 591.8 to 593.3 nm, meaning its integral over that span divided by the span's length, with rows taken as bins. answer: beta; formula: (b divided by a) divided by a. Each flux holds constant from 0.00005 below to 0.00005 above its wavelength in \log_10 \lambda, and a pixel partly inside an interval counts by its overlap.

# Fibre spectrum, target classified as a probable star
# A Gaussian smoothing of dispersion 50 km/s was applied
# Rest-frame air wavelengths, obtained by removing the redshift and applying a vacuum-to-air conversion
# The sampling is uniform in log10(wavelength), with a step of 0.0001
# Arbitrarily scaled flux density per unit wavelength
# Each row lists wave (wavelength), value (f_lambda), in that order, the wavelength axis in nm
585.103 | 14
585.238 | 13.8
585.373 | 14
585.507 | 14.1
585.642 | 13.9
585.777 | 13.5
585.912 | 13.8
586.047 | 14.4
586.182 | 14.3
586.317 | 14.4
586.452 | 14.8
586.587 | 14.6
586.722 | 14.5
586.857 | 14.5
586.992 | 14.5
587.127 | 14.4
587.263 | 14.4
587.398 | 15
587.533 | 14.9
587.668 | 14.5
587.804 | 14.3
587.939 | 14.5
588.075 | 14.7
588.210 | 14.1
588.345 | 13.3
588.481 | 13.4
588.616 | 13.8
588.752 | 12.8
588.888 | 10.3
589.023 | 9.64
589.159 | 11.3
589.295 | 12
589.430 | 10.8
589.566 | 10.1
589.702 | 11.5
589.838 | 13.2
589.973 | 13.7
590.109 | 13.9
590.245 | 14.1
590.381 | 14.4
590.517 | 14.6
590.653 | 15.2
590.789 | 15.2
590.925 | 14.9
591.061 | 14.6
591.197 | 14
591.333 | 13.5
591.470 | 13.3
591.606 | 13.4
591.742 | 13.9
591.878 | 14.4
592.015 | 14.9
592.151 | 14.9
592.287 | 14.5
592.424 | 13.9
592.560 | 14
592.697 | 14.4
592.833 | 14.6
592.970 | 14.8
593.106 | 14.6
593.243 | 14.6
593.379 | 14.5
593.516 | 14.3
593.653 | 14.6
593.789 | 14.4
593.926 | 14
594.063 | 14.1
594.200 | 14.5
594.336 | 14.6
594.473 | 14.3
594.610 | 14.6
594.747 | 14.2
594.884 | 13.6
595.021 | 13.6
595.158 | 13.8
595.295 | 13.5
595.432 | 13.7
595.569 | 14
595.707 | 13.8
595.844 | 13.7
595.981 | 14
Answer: 0.075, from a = 13.95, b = 14.50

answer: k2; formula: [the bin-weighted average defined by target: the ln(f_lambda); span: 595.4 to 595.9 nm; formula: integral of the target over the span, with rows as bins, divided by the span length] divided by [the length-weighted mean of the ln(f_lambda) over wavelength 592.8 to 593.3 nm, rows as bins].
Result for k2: 0.98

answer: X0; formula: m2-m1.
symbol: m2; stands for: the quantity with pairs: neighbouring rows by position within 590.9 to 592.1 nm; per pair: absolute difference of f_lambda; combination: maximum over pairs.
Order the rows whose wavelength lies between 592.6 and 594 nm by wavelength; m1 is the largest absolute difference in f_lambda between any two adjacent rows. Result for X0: 0.2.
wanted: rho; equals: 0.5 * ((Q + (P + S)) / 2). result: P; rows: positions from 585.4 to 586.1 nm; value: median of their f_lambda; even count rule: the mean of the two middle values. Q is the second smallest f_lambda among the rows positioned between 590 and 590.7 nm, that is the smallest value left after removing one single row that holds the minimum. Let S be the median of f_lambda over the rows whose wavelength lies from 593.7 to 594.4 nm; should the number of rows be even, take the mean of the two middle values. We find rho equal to 10.6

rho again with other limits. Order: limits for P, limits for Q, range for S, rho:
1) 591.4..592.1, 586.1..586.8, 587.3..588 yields 10.7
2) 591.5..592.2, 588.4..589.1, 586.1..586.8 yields 9.8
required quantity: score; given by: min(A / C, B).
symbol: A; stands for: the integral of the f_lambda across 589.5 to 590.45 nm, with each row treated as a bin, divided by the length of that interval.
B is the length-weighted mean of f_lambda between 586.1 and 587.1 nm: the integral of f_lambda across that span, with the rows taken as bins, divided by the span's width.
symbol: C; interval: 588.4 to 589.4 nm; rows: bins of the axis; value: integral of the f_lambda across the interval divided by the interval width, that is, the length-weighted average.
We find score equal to 1.10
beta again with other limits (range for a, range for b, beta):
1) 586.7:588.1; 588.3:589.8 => 0.055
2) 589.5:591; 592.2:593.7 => 0.077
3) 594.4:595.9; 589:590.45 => 0.064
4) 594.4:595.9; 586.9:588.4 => 0.075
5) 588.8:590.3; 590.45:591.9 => 0.101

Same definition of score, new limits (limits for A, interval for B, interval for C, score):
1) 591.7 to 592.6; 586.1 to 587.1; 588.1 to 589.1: 1.14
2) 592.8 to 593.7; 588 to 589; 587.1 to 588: 1.00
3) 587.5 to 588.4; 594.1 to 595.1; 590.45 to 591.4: 0.98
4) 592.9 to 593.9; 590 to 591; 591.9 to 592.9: 1.00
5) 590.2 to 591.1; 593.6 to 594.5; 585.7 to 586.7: 1.03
